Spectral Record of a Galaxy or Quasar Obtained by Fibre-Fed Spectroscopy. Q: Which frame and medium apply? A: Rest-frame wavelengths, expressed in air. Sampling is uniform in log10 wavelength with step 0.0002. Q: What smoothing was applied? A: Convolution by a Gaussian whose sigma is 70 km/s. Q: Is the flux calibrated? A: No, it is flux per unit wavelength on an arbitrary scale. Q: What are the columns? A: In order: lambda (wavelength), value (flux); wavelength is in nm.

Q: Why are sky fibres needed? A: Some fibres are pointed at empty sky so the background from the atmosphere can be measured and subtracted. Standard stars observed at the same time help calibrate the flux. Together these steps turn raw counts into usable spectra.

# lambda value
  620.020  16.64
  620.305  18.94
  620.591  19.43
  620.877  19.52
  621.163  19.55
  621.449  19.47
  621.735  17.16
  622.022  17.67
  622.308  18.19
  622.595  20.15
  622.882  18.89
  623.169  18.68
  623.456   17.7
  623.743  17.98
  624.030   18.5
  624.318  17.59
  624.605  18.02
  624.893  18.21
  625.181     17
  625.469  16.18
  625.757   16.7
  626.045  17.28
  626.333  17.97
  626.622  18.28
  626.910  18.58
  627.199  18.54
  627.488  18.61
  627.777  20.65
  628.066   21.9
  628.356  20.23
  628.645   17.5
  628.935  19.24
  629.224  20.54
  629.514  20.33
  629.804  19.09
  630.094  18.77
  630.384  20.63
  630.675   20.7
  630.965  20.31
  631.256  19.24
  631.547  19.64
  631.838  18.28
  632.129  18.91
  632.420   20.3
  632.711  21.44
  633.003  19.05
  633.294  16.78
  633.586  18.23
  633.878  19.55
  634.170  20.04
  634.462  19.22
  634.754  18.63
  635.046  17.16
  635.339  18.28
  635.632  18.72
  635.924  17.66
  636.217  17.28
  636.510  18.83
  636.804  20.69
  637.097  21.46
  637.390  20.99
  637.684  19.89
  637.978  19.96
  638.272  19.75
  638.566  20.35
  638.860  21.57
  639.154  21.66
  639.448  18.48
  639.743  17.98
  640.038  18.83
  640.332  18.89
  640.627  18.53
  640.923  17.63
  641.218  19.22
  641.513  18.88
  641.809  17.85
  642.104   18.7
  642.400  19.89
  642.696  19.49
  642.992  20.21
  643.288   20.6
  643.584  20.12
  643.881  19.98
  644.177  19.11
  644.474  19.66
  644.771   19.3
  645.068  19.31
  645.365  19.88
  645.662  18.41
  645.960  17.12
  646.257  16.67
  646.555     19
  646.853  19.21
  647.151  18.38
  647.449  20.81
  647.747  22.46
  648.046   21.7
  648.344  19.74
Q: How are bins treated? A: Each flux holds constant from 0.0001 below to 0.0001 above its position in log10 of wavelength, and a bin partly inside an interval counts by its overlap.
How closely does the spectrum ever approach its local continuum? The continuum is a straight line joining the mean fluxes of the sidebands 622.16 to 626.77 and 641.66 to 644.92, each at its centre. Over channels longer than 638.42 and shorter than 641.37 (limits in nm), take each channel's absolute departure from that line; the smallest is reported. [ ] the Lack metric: 0.144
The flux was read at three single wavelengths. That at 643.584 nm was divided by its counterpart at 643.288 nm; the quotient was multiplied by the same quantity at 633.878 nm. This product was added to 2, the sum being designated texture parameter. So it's 21.1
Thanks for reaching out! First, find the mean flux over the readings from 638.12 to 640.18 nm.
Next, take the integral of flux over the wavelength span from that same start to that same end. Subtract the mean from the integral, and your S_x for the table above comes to 21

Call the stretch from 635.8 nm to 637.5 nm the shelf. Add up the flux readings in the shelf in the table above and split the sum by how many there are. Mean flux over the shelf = 19.5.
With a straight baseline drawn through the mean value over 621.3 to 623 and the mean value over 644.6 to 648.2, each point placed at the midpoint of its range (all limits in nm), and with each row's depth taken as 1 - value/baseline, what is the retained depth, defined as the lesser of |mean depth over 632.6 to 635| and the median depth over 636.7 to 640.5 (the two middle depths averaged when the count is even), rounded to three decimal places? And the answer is -0.046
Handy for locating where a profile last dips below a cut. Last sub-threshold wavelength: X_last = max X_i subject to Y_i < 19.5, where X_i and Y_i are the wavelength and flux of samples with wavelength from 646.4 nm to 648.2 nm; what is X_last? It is 647.151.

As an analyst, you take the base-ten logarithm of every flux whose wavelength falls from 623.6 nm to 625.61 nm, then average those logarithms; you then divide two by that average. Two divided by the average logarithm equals 1.61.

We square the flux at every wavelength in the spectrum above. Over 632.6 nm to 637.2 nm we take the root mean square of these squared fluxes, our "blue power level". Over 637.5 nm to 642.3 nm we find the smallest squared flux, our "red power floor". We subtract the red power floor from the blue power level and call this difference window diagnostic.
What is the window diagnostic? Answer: 54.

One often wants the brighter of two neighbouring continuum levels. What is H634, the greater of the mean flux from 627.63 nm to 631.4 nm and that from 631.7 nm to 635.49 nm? 19.9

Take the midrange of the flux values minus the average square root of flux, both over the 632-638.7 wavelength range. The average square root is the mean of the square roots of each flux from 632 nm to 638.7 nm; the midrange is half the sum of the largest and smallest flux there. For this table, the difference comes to 14.7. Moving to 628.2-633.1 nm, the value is 15.0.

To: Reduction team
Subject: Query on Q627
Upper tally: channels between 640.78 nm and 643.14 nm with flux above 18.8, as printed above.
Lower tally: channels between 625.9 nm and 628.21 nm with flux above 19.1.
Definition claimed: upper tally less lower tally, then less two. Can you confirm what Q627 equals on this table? 1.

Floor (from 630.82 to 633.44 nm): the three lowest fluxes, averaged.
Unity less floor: -17.0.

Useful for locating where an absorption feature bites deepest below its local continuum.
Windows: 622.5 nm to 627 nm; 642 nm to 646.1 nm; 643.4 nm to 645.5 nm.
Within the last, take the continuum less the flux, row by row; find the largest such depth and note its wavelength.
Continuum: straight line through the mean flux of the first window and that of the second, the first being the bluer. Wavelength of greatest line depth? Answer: 644.177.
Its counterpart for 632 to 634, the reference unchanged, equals 633.294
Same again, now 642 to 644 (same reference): 642.104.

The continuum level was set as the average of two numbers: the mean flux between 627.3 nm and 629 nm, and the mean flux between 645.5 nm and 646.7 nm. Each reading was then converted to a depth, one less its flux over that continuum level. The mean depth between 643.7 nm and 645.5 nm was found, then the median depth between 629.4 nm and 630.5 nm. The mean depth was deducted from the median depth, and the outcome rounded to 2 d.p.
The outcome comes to -0.01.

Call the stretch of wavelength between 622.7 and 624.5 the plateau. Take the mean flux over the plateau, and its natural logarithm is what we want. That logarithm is 2.90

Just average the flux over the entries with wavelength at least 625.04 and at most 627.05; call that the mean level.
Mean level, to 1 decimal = 17.4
